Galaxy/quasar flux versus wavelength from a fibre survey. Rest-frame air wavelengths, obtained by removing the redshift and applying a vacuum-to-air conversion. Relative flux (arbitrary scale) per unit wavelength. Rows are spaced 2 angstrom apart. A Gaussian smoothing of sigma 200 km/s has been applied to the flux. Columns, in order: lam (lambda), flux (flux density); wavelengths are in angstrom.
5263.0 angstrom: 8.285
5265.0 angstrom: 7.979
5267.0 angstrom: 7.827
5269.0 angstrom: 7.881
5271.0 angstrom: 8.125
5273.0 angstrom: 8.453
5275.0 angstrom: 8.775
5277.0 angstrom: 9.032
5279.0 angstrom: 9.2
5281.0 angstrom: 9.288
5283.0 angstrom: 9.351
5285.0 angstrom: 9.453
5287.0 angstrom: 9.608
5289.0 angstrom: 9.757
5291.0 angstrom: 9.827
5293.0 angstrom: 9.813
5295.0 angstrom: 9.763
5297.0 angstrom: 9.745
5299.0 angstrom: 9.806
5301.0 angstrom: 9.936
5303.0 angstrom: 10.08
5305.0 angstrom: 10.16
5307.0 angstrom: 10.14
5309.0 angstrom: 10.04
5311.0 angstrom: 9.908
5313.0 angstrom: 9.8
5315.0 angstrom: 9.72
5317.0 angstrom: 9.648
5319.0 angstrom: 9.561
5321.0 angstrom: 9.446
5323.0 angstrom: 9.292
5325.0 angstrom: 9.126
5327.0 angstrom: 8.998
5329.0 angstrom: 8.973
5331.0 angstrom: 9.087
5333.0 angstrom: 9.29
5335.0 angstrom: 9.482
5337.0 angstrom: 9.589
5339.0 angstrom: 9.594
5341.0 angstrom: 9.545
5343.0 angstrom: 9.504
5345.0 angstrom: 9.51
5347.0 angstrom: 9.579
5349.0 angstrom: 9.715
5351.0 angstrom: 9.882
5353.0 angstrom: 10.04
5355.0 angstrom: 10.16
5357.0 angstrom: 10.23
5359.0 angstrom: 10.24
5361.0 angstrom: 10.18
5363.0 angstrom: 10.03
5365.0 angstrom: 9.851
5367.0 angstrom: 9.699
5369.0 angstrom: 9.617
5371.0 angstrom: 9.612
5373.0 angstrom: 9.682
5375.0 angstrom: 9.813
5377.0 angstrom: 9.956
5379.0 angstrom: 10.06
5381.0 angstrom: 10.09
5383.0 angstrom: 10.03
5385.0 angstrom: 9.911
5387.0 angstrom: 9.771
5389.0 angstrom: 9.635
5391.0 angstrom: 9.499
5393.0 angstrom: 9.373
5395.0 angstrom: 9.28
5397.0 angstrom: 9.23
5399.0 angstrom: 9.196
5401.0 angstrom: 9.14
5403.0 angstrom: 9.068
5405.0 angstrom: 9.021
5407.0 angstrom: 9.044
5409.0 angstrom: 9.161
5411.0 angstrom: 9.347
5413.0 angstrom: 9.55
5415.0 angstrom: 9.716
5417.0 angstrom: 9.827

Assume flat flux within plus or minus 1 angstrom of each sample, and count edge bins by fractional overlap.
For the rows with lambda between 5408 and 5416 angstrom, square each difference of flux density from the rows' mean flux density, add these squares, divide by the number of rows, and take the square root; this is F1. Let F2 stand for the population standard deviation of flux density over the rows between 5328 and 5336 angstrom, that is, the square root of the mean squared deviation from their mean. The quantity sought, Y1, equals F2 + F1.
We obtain 0.40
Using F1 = 0.209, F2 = 0.19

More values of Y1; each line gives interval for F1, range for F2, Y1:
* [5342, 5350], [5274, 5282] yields 0.28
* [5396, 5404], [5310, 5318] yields 0.16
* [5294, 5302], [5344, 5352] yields 0.22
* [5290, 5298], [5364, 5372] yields 0.13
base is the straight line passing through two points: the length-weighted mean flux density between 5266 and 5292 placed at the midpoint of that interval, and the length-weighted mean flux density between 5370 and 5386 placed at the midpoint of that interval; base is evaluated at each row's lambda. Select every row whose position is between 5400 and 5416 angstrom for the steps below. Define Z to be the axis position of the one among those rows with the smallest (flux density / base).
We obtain 5405.0 angstrom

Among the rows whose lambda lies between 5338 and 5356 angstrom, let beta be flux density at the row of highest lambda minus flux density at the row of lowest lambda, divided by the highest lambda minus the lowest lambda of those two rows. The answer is 0.04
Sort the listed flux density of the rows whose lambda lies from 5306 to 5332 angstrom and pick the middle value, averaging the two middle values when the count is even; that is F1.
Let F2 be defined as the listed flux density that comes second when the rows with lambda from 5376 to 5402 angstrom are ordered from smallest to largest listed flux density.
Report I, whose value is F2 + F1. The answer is 18.8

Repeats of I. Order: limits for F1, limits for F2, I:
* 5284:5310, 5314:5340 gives 18.8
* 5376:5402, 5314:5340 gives 18.6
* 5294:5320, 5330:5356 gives 19.1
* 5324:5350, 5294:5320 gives 19.2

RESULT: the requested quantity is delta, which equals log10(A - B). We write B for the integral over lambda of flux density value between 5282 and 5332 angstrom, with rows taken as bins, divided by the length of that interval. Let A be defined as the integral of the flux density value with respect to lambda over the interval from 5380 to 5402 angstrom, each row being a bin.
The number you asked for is 2.30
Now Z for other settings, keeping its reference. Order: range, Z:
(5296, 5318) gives 5317.0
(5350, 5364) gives 5351.0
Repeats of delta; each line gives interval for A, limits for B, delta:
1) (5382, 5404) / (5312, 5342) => 2.30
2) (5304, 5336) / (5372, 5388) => 2.47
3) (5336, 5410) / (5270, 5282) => 2.85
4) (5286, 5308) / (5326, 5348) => 2.32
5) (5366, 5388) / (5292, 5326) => 2.32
